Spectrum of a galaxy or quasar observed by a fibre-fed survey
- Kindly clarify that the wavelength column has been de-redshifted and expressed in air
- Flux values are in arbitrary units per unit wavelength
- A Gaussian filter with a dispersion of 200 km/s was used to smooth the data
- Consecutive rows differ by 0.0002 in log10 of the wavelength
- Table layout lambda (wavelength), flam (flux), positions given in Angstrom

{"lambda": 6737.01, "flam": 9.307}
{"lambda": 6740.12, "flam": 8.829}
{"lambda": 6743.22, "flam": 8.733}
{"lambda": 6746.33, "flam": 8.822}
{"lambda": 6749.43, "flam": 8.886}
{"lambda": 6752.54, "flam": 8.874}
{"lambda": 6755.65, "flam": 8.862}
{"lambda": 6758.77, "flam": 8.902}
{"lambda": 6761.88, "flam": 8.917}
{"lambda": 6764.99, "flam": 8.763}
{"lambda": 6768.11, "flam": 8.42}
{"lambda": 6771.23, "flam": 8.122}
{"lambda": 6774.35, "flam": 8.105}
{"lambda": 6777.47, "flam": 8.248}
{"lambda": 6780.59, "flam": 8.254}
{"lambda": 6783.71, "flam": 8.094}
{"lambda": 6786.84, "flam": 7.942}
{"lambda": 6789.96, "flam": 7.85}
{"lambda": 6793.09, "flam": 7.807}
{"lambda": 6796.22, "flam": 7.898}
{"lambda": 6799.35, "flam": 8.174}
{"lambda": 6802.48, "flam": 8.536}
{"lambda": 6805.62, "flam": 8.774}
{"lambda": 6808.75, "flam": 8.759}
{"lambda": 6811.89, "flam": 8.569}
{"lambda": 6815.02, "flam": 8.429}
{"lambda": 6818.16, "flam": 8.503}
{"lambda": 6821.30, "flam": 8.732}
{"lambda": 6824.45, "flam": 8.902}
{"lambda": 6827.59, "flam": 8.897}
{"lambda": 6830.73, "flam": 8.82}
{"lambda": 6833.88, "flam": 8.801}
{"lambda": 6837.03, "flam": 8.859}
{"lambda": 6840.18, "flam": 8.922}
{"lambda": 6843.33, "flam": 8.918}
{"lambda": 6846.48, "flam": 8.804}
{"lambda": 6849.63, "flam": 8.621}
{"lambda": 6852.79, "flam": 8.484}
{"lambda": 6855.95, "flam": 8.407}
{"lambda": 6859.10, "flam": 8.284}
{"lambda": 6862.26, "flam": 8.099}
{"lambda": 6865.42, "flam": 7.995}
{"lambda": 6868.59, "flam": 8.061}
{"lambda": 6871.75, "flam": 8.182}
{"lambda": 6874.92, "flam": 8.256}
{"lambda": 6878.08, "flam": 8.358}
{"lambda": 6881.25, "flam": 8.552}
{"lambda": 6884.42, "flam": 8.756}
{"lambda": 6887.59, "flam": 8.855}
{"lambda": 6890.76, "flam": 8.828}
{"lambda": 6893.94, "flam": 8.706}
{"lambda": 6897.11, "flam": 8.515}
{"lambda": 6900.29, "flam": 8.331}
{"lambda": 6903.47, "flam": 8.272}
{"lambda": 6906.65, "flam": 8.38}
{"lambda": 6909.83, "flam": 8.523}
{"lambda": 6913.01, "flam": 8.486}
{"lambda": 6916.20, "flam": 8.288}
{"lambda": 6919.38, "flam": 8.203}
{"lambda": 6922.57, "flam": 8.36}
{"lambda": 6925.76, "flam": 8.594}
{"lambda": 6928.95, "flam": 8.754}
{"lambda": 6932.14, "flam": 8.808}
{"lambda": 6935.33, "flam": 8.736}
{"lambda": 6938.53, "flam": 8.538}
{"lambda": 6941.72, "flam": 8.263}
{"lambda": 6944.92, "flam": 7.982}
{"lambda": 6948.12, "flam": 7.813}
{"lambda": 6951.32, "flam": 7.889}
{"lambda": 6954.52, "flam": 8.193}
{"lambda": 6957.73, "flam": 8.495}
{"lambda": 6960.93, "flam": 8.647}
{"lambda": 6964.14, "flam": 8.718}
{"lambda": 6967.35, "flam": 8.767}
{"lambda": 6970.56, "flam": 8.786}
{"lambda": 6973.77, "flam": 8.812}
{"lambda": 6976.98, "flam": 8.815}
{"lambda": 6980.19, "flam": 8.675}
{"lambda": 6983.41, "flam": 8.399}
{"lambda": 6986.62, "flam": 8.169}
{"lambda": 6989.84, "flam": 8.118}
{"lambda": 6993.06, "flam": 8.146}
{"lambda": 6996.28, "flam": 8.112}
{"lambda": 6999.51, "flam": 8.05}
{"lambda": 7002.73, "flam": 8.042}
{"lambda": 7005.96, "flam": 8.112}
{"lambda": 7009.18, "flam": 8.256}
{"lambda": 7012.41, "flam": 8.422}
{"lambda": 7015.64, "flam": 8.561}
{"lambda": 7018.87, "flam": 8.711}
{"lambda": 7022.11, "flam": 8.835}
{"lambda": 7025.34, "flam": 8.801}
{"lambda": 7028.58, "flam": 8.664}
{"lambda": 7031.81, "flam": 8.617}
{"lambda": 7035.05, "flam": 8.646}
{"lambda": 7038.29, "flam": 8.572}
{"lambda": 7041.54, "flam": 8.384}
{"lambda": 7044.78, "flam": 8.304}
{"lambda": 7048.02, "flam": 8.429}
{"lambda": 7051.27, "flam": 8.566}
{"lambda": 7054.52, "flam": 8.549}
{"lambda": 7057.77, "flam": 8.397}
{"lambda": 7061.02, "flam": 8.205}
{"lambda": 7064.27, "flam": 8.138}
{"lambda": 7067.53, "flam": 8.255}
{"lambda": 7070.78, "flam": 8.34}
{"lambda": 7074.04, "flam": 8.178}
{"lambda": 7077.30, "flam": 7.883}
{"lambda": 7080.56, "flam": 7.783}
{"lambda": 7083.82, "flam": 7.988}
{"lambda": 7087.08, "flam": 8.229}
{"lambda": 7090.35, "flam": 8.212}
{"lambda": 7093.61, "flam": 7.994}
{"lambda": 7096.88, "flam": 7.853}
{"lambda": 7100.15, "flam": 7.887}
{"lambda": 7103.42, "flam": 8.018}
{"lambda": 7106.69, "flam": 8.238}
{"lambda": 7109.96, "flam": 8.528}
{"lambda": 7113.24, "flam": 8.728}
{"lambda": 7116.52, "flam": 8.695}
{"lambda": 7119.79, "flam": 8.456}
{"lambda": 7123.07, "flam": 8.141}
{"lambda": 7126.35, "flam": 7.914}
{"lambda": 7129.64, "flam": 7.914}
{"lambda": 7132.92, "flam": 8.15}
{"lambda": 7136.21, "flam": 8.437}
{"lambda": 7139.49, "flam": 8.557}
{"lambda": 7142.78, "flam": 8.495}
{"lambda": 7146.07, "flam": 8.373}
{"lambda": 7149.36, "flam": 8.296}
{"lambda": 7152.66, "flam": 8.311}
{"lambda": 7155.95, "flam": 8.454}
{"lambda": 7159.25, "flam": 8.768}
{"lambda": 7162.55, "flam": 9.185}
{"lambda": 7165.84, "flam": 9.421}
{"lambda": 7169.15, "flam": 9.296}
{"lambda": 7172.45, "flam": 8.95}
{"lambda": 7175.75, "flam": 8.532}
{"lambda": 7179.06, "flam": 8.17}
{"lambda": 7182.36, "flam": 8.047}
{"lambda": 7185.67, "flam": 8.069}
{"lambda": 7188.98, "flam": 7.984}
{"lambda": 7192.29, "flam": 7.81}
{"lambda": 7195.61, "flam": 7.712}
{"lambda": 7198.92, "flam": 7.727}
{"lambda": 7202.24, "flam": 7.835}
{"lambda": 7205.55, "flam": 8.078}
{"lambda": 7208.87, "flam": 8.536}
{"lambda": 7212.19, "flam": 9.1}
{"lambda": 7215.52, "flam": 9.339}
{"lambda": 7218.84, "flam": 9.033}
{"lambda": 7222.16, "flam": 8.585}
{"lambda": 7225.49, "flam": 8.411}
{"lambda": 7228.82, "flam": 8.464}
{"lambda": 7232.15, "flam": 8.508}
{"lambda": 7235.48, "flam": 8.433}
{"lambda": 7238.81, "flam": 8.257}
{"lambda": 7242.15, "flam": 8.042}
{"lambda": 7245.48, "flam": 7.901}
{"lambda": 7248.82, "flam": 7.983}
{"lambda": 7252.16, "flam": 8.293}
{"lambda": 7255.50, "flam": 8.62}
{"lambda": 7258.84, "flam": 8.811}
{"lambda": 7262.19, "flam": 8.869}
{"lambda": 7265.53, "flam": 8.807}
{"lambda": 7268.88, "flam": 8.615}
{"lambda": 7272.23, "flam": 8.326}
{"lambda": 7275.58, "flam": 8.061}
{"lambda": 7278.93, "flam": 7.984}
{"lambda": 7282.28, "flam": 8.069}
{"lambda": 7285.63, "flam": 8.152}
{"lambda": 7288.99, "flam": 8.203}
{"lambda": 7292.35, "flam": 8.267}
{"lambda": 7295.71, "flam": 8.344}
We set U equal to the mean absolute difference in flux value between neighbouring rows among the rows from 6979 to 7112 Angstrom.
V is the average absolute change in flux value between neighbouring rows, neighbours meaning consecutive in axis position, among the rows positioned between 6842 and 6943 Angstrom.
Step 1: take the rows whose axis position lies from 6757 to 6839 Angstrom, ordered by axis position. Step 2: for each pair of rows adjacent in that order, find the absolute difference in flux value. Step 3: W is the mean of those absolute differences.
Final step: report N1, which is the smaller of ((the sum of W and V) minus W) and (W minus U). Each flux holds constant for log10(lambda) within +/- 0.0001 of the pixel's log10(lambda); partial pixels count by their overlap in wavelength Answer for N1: 0.01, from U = 0.125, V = 0.132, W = 0.135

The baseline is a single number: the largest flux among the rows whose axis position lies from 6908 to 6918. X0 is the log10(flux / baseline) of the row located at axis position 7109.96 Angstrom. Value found 0.000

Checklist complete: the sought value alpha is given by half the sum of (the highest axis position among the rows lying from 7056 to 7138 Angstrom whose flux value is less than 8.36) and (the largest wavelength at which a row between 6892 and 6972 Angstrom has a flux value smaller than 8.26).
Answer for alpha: 7043.7 Angstrom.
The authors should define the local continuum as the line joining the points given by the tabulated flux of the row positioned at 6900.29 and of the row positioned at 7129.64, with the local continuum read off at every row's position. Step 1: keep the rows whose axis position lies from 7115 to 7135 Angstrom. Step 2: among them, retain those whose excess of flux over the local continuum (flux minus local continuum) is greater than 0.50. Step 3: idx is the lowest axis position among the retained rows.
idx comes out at 7116.52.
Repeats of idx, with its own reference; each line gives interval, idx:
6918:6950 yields 6932.14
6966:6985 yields 6967.35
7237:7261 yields 7238.81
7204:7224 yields 7208.87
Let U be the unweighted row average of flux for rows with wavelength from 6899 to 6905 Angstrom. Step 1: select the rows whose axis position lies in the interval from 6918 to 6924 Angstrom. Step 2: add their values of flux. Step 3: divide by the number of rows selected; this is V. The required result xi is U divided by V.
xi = 1.002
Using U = 8.3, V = 8.28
